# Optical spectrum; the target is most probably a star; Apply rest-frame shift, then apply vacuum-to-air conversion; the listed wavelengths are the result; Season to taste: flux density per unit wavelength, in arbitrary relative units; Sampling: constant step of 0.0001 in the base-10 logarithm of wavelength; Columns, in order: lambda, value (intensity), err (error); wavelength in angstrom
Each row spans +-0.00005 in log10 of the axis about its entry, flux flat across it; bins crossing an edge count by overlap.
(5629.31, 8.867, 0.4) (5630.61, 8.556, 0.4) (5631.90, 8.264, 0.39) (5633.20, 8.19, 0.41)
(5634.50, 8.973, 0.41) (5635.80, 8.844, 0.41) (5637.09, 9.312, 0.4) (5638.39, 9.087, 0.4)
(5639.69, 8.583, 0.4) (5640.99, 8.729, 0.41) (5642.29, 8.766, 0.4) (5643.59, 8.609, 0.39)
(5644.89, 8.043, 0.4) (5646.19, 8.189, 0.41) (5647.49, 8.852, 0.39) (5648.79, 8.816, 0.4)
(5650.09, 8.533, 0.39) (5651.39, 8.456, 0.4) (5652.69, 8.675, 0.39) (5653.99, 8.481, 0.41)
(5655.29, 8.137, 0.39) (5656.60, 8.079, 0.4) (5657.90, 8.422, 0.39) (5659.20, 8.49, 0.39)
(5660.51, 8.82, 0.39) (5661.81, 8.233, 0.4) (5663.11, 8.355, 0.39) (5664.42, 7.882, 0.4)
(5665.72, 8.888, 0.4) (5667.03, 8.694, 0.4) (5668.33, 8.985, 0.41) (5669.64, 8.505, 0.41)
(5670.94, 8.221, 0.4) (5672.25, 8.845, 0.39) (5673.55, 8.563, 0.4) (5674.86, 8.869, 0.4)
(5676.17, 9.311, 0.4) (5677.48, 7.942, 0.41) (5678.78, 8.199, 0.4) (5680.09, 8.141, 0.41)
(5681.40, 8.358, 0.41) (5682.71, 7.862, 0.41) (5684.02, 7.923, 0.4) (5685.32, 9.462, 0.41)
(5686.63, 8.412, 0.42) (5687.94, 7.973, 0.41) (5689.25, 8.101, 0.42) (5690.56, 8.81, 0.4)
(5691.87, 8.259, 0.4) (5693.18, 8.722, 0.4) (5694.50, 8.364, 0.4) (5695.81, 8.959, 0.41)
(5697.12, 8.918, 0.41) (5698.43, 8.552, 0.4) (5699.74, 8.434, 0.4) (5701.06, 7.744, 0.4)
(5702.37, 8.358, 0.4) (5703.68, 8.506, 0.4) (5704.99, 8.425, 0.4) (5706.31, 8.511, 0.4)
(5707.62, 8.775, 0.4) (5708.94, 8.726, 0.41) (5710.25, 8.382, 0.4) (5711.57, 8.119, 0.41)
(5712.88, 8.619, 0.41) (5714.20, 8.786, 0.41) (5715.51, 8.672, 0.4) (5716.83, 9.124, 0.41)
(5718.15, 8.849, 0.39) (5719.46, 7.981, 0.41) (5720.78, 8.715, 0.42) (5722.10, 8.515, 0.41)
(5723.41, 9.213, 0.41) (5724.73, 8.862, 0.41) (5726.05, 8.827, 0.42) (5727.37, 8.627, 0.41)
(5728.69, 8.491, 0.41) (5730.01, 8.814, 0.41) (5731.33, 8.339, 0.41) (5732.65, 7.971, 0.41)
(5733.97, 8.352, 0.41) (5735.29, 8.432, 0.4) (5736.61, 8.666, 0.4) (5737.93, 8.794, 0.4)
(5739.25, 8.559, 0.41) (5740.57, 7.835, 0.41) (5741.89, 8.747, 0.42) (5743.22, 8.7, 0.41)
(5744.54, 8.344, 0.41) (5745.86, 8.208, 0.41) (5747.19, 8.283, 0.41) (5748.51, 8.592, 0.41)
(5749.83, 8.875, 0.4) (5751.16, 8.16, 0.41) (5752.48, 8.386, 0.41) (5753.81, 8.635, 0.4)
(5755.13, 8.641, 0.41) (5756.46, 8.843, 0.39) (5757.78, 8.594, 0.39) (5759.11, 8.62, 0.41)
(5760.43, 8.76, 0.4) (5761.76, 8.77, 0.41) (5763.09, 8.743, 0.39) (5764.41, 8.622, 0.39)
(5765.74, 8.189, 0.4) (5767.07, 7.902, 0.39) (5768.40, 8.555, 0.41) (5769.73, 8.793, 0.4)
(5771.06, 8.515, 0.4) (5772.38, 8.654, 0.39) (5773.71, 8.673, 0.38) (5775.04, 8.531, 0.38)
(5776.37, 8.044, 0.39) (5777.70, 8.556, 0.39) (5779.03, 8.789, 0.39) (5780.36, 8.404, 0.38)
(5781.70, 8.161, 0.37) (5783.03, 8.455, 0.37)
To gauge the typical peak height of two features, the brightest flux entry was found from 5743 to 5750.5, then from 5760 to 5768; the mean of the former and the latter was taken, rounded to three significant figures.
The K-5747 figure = 8.82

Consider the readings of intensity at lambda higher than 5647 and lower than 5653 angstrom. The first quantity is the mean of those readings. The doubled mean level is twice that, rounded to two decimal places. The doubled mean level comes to 17.33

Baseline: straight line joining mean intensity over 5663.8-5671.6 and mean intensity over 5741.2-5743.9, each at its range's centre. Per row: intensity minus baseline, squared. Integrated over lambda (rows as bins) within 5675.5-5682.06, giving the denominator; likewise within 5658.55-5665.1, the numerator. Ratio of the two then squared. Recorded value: 0.2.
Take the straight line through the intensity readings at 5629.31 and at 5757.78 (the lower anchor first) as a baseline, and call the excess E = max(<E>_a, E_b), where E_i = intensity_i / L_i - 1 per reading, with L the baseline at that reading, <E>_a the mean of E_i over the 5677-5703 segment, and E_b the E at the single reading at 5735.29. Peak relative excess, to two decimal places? -0.02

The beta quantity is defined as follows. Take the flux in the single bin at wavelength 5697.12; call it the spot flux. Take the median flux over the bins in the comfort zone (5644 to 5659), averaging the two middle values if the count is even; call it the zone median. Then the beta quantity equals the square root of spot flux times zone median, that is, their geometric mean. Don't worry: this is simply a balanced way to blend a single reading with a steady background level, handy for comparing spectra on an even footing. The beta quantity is 8.68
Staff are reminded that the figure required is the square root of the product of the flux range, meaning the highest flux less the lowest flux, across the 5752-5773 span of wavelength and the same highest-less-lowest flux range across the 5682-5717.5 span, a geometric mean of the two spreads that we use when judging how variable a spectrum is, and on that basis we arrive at 1.3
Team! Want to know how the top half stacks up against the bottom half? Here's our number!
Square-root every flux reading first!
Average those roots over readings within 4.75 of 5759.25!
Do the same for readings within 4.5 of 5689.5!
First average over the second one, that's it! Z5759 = 1.01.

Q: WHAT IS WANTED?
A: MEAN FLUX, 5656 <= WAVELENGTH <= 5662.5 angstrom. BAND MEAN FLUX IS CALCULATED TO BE 8.4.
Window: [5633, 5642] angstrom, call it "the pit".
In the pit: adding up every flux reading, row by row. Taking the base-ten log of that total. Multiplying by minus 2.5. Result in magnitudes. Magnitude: -4.48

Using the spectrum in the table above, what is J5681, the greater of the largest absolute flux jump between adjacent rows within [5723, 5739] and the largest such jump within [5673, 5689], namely 1.54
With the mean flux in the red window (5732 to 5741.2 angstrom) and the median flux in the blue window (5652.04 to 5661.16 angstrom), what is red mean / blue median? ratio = 0.99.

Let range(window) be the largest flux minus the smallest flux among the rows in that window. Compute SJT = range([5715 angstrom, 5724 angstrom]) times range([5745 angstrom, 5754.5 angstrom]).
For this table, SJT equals 0.9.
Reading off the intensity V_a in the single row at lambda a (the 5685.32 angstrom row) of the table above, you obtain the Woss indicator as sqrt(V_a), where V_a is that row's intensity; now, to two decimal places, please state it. 3.08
